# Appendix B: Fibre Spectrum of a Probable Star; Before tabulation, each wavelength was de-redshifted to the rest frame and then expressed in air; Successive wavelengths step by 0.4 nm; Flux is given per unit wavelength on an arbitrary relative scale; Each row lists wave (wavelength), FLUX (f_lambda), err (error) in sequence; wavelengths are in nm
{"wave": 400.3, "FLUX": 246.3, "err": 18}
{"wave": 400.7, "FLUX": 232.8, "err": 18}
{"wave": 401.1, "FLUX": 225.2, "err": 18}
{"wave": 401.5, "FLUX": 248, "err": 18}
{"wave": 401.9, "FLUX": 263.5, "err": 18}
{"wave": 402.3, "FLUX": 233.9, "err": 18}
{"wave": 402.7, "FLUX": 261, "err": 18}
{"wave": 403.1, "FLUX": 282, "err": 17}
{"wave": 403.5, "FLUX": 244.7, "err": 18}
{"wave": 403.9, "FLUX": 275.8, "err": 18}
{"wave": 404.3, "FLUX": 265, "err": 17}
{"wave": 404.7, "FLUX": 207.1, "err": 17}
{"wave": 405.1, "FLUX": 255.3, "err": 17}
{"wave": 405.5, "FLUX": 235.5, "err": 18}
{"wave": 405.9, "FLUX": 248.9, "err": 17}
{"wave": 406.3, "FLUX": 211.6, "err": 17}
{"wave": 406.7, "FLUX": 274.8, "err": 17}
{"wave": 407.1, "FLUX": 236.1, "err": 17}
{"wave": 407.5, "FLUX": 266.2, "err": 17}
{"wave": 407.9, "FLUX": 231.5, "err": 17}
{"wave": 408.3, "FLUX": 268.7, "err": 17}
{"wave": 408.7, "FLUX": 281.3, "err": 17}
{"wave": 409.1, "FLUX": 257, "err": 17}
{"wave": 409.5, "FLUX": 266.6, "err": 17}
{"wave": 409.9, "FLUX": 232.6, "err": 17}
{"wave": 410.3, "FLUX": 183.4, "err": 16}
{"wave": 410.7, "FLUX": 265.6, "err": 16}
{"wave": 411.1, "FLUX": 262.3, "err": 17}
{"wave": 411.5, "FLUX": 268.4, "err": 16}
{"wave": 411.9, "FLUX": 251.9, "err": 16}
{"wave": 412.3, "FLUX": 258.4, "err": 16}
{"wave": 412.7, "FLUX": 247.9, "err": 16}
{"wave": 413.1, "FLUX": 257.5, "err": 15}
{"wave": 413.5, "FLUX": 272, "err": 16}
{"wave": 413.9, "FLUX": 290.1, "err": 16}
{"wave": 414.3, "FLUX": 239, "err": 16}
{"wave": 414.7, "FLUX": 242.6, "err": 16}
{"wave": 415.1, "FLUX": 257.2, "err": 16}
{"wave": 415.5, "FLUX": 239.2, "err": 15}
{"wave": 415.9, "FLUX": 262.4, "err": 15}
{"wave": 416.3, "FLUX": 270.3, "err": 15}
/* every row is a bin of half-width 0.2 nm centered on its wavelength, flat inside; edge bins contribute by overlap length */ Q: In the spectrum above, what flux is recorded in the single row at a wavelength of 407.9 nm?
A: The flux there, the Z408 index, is 231.5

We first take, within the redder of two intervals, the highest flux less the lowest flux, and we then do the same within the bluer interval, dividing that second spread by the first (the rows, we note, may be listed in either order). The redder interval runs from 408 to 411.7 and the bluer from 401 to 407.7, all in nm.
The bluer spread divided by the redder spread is 0.8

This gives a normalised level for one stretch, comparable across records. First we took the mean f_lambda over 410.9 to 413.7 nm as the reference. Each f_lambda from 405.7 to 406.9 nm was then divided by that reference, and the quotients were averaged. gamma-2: 0.944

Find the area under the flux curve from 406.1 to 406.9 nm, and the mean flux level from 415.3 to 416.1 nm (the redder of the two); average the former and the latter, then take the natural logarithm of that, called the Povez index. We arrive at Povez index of 5.41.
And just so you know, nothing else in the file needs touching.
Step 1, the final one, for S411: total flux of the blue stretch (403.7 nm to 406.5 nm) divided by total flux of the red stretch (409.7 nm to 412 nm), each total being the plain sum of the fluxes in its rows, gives 1.2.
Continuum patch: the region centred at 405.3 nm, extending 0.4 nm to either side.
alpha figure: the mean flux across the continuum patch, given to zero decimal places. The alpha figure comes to 245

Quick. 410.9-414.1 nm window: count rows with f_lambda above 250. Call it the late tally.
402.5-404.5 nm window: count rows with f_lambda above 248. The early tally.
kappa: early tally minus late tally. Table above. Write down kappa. -3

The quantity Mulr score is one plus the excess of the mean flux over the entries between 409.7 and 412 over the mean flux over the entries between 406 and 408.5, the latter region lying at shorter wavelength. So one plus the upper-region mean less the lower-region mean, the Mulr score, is -3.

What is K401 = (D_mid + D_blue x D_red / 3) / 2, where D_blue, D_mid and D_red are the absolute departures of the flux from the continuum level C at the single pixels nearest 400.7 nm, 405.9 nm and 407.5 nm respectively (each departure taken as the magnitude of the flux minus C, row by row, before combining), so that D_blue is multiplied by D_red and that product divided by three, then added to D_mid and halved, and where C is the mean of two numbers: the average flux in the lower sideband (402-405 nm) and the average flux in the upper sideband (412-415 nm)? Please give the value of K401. 44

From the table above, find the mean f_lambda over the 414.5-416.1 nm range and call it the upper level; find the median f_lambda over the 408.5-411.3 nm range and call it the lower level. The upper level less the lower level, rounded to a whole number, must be -12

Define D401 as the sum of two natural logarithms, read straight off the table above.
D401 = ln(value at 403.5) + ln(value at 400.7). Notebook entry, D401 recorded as 11.0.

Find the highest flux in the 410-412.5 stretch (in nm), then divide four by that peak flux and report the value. 0.0149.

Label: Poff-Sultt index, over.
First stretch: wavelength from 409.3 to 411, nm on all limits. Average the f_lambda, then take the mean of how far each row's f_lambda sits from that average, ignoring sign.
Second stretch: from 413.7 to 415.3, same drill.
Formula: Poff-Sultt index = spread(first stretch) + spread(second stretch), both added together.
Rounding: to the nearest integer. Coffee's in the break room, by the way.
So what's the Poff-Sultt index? 45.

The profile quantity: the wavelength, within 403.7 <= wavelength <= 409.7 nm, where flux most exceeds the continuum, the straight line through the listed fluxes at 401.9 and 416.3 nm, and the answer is 408.7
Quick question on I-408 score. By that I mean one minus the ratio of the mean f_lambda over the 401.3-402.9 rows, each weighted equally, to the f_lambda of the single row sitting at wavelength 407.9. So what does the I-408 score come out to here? -0.09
